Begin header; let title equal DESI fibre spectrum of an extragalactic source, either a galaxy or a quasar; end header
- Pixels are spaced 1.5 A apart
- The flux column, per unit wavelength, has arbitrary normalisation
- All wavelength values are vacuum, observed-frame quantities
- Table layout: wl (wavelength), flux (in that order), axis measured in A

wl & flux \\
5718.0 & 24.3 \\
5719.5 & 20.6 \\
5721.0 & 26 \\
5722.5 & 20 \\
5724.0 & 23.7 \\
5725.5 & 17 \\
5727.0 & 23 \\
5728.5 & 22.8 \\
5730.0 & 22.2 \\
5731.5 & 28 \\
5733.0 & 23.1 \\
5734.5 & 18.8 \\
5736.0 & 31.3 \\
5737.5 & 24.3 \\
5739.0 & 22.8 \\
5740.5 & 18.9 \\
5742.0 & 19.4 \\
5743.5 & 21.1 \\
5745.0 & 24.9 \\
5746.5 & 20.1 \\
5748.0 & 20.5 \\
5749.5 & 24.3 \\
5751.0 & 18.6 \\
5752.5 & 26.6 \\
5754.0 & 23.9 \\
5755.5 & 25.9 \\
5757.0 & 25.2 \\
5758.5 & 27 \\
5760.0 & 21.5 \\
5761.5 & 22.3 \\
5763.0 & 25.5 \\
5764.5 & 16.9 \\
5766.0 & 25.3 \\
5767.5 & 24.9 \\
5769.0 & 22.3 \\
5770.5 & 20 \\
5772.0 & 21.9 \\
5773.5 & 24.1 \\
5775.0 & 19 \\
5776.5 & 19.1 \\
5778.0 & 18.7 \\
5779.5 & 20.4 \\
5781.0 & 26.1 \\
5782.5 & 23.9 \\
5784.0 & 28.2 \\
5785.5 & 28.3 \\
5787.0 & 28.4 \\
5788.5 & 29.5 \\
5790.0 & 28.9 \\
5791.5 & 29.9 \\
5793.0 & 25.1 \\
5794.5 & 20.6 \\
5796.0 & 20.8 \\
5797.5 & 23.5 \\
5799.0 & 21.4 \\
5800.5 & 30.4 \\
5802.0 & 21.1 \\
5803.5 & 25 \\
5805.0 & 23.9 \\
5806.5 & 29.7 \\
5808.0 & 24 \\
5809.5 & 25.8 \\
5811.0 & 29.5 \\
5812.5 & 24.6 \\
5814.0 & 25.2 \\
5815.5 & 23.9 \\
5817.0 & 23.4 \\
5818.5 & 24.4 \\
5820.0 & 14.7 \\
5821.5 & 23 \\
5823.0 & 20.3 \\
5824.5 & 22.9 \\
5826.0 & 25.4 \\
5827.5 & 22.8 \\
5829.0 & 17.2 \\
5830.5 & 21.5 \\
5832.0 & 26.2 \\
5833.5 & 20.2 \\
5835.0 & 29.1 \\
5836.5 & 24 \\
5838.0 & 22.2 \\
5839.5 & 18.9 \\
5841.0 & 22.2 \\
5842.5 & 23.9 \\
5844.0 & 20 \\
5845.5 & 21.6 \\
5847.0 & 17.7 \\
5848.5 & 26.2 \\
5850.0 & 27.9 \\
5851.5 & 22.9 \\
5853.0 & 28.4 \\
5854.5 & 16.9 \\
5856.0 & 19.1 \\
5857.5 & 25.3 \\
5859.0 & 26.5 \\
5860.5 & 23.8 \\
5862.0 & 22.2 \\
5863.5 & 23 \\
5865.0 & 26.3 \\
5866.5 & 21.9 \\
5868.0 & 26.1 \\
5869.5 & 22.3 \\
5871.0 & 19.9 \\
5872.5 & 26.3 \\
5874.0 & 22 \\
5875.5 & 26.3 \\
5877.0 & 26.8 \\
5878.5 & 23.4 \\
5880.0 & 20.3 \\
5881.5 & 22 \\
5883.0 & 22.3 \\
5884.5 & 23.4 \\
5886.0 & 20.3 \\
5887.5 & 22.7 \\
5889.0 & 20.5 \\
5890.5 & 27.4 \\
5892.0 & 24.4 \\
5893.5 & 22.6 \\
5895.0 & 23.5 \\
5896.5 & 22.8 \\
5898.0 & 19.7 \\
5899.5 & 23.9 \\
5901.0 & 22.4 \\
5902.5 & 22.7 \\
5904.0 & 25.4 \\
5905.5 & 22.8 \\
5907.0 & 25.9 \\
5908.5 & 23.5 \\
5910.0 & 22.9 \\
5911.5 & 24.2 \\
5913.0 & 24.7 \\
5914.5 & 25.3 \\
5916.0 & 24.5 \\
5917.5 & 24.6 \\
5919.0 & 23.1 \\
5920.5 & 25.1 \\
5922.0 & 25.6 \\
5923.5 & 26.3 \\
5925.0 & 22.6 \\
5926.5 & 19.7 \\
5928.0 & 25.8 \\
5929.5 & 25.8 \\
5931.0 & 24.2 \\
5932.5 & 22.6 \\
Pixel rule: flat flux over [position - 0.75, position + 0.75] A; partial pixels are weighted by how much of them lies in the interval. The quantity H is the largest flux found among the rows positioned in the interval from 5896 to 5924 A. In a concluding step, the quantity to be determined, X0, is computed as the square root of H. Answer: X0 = 5.13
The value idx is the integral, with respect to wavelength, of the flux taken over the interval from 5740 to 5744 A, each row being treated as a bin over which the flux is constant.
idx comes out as 79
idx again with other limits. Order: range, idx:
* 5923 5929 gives 141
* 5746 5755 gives 202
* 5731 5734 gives 74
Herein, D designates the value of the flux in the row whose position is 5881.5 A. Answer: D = 22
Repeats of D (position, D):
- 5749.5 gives 24.3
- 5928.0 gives 25.8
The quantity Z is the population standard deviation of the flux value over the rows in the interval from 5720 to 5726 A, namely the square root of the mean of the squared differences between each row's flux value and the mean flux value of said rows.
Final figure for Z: 3.4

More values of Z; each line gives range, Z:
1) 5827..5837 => 3.6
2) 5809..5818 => 2.0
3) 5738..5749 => 1.9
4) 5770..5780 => 1.8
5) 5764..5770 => 3.4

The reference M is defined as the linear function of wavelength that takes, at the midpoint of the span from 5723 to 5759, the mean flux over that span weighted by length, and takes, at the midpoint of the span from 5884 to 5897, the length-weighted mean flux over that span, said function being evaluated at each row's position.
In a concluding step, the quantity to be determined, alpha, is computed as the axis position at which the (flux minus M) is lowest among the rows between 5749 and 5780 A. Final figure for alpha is 5764.5 A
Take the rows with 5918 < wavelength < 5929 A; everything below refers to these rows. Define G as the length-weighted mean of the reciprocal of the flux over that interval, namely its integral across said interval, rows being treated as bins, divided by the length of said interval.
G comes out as 0.0419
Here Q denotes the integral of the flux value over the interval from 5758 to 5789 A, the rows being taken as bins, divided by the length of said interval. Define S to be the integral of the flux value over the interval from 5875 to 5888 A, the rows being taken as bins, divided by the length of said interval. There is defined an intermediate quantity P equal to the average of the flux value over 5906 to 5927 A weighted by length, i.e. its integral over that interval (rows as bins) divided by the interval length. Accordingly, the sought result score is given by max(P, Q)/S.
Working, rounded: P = 24.18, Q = 23.4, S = 23.0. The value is 1.05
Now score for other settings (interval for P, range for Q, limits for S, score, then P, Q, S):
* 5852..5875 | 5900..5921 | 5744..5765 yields 1.04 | 23.36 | 24.1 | 23.1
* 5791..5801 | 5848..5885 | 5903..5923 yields 0.99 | 24.25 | 23.6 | 24.4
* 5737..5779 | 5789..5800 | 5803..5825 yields 1.02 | 22.30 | 24.6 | 24.0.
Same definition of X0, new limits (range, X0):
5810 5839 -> 5.43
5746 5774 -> 5.20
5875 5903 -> 5.23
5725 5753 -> 5.59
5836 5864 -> 5.33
